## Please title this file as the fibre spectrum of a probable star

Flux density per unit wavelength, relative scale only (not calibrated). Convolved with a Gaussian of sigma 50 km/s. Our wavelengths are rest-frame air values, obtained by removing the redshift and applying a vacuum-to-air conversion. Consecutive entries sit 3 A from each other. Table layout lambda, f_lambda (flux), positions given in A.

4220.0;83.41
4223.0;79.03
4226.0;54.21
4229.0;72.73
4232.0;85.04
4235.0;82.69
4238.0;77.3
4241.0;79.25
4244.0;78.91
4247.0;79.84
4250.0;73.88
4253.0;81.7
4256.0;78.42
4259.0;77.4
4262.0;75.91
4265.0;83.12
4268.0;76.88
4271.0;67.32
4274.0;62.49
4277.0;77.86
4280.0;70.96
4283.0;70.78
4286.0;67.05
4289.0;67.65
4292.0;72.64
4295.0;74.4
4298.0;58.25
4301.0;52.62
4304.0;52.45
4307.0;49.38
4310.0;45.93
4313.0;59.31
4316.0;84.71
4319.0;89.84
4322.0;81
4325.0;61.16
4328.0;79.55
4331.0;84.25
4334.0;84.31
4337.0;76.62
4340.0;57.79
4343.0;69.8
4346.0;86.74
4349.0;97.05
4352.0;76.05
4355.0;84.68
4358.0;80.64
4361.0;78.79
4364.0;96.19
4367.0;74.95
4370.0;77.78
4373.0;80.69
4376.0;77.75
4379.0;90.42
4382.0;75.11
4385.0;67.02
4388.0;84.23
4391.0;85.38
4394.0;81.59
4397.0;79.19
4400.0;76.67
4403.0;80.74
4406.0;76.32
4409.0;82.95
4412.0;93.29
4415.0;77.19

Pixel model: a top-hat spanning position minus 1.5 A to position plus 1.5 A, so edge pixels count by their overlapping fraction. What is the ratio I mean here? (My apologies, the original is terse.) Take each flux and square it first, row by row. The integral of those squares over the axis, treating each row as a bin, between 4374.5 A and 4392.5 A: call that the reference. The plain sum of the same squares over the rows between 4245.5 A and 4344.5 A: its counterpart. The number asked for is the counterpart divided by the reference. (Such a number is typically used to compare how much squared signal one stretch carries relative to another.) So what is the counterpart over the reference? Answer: 1.47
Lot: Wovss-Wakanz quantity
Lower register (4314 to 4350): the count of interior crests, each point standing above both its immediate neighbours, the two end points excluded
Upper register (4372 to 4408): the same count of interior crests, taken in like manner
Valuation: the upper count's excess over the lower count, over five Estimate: 0.20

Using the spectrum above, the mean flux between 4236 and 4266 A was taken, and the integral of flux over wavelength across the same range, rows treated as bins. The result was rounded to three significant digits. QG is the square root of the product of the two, 430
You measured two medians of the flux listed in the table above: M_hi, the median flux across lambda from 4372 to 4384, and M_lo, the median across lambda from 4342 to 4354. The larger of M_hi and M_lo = 81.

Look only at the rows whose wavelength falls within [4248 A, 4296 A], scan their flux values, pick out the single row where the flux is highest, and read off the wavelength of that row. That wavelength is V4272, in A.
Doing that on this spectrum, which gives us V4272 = 4265.0 A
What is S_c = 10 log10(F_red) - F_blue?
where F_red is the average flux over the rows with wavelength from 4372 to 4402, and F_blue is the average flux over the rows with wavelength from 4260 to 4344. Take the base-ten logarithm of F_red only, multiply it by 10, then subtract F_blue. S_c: -50.8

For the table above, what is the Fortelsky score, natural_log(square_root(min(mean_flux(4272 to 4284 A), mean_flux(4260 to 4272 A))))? 2.13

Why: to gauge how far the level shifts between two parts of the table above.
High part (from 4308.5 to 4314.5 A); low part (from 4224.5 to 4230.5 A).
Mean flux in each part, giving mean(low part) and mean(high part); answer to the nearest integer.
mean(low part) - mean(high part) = 11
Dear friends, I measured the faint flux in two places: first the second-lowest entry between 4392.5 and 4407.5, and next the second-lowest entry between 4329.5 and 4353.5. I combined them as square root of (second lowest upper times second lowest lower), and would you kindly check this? 73.2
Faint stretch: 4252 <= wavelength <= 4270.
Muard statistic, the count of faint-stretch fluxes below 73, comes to 0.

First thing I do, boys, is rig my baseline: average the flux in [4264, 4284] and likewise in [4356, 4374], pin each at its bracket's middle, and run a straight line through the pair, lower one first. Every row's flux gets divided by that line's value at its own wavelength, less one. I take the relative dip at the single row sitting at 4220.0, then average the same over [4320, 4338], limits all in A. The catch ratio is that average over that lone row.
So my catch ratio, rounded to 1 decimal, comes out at 0.0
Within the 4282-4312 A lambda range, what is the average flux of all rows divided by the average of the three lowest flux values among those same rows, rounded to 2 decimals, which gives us 1.24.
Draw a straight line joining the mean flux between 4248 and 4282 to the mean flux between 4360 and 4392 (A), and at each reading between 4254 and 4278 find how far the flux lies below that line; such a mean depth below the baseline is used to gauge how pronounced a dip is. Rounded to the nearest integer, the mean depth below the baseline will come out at 0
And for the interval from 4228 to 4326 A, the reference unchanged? 4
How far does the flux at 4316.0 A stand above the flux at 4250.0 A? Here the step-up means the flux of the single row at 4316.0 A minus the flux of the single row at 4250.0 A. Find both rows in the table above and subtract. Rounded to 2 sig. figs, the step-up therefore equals 11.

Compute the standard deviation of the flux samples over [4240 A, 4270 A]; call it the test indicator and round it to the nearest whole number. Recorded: 3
